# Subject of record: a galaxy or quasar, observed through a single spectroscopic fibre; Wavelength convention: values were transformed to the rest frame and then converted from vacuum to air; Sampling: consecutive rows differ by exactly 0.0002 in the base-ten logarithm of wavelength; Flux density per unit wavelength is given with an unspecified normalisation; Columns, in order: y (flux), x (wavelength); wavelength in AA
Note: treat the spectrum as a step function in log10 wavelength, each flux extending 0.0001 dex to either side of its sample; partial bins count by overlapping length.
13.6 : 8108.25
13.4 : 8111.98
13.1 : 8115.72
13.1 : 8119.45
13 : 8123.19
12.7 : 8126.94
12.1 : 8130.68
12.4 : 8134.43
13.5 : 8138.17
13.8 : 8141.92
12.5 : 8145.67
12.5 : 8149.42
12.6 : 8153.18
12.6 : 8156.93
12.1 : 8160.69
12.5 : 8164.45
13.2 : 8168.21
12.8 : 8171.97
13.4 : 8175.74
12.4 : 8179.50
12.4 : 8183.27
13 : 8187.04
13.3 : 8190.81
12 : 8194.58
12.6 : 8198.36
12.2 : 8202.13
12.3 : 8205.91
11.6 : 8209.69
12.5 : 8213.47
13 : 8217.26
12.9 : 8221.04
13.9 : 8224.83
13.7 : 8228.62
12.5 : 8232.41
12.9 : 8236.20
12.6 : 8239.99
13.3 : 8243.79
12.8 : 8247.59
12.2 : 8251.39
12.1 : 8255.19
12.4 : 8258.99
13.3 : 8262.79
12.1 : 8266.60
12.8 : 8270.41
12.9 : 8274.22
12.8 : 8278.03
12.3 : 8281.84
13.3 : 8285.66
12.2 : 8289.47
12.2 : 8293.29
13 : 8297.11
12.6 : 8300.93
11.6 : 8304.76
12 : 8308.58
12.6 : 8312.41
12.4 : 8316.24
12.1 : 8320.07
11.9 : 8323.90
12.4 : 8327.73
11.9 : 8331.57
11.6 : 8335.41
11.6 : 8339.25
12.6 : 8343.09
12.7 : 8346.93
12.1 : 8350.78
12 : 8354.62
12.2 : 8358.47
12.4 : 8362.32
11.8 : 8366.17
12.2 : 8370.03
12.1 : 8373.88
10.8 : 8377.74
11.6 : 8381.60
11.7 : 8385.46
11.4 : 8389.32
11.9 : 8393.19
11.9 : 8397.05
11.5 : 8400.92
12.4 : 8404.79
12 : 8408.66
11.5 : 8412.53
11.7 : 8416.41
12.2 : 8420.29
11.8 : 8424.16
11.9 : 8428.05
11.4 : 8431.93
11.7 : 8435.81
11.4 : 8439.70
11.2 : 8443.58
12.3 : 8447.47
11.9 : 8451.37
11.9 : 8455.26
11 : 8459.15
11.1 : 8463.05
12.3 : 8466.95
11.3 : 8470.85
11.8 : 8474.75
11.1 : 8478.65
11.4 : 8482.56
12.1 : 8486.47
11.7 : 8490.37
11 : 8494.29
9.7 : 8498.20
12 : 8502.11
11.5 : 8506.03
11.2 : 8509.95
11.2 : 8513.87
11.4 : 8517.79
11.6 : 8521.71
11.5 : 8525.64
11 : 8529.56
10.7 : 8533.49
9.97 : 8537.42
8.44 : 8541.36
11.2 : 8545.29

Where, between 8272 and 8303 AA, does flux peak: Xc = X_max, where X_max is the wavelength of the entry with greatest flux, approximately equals 8285.66 AA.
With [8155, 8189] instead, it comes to 8175.74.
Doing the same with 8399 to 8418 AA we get 8404.79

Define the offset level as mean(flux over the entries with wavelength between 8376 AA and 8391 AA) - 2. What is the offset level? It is 9.4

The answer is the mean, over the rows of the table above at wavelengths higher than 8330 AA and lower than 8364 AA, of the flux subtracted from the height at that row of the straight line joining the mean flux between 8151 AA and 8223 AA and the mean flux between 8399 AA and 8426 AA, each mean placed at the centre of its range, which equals 0.0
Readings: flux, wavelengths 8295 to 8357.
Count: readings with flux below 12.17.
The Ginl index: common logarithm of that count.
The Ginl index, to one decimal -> 1.0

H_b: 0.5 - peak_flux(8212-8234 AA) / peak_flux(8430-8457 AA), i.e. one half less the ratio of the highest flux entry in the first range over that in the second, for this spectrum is -0.63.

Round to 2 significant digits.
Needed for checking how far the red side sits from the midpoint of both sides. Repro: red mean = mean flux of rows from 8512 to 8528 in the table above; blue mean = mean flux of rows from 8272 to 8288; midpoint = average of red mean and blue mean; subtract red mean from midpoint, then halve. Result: 0.35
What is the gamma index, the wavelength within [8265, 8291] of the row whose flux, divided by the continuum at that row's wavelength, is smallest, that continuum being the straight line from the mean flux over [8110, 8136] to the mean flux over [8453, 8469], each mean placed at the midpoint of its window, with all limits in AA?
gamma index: 8266.60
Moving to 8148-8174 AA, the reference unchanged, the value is 8160.69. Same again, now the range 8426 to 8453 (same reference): 8443.58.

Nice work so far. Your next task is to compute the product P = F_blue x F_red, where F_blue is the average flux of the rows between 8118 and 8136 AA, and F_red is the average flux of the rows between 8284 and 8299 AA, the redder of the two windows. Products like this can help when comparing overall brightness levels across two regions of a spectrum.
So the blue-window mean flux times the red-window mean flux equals 160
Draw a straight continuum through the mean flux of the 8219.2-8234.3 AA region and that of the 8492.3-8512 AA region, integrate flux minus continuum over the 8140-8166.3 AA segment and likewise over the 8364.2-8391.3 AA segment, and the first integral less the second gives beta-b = -20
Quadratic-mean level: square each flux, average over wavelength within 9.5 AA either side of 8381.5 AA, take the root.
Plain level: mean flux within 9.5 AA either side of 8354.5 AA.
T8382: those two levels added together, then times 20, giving 476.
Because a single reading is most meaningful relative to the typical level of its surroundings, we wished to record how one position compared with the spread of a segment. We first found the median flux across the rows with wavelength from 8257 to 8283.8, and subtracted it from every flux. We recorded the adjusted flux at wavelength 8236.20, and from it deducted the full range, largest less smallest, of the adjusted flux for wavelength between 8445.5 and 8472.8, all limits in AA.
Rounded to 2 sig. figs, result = -1.2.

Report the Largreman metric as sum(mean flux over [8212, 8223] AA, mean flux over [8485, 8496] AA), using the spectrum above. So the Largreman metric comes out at 24.40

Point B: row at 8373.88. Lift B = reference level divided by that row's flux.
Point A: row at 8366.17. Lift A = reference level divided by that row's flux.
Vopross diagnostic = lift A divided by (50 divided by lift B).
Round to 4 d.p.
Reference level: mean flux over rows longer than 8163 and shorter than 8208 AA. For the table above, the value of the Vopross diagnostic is 0.0225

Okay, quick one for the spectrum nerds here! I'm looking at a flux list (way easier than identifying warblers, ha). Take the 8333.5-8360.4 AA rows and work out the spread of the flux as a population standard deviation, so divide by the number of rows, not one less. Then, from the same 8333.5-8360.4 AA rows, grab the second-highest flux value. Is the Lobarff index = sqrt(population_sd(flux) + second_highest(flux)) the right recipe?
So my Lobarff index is 3.61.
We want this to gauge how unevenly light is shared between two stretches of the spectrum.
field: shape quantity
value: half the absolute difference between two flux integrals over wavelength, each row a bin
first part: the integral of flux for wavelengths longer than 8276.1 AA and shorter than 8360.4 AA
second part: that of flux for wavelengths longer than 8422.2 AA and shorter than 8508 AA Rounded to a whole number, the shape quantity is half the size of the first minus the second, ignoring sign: 23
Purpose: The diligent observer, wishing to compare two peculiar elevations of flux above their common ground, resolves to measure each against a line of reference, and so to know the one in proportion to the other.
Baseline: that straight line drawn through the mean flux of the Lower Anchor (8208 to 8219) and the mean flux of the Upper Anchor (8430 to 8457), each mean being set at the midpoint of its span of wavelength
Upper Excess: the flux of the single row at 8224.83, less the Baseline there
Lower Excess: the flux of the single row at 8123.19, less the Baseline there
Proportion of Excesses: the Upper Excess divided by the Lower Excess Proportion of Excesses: 4.3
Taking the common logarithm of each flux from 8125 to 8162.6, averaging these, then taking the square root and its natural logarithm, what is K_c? 0.049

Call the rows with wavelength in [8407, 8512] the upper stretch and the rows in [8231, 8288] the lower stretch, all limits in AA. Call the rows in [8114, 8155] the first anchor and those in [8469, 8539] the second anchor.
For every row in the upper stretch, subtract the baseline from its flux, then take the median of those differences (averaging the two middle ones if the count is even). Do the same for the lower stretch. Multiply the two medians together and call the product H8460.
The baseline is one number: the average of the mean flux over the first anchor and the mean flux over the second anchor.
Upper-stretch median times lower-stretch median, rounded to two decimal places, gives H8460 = -0.26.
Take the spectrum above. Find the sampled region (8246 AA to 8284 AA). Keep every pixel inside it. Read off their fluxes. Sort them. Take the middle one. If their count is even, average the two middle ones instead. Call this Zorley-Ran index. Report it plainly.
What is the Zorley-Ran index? 12.6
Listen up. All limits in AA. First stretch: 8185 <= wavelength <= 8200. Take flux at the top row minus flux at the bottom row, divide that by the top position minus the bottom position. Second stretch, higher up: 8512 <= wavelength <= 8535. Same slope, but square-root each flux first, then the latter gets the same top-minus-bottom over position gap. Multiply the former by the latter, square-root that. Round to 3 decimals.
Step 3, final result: 0.012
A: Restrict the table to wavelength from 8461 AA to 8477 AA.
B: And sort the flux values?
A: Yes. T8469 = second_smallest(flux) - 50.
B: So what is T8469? -38.7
